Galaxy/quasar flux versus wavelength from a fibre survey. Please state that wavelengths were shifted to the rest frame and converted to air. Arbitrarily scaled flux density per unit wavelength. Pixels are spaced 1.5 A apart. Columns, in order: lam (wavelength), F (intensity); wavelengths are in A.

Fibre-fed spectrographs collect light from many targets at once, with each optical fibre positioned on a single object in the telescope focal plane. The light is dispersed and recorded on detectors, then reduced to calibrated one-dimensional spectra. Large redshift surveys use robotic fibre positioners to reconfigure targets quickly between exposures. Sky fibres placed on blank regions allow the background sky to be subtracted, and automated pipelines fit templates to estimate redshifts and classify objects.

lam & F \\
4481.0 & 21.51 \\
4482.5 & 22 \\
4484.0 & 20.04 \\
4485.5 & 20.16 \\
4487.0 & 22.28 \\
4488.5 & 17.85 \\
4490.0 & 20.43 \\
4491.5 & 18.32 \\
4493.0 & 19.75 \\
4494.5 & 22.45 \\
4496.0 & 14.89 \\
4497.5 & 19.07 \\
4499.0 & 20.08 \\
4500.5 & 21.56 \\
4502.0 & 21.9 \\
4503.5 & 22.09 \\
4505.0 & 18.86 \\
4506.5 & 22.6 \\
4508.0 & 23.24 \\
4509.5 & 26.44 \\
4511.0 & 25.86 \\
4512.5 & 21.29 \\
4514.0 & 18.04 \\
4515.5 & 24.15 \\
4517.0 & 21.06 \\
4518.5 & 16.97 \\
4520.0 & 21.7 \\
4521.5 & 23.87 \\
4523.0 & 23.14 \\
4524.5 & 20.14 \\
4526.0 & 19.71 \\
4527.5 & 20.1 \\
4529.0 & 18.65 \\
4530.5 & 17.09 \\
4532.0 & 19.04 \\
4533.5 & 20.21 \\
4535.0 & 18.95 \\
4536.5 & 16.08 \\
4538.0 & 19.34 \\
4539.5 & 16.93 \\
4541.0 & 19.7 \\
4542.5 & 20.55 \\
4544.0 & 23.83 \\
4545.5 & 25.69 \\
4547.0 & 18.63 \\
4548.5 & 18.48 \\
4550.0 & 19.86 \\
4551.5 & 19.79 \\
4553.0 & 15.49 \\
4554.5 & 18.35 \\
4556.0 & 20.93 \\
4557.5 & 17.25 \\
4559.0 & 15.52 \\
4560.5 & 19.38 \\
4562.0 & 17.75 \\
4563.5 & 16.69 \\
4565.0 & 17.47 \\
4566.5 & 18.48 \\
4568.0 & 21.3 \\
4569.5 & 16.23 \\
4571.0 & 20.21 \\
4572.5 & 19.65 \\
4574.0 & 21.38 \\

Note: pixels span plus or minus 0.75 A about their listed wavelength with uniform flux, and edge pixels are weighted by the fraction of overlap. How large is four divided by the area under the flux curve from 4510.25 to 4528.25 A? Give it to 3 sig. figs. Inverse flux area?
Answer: 0.0104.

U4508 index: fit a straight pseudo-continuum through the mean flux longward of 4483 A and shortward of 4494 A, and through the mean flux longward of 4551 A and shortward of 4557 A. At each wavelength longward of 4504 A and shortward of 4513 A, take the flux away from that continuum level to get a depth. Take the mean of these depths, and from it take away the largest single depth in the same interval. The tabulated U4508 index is -4.3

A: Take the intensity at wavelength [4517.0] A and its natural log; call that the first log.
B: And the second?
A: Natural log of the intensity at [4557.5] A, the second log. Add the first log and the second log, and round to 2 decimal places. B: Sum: 5.90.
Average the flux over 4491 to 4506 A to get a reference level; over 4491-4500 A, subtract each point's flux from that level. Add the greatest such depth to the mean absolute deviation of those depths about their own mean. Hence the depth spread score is 6.7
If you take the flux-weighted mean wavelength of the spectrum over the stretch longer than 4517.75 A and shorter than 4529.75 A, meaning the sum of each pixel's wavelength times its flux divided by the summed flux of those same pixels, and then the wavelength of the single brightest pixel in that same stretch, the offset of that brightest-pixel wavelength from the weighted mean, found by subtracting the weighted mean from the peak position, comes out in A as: -2.2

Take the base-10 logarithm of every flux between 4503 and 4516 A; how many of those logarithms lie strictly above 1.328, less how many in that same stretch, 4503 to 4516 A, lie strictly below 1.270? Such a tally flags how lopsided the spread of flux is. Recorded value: 6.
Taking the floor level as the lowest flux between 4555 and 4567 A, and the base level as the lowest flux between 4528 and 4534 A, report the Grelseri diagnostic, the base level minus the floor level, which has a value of 1.6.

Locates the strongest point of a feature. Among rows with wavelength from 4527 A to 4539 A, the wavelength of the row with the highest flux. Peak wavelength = 4533.5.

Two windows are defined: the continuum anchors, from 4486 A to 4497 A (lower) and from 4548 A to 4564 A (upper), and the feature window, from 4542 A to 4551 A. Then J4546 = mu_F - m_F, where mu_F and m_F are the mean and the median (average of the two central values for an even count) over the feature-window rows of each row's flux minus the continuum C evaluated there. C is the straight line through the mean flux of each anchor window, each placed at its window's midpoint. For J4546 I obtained 1.0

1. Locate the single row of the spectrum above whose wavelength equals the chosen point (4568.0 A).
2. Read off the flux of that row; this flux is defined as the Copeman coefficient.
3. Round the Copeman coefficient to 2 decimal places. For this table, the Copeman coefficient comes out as 21.30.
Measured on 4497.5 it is 19.07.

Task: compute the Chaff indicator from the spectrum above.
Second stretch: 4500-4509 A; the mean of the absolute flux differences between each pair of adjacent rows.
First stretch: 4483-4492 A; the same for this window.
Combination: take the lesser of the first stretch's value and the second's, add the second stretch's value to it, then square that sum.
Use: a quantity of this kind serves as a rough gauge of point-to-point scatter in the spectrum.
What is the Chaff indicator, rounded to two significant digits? 11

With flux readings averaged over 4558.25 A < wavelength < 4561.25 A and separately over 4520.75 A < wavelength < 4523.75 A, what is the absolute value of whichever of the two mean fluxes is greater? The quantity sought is 24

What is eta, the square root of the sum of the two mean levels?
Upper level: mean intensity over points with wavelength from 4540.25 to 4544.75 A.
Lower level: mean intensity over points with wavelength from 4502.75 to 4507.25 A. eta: 6.5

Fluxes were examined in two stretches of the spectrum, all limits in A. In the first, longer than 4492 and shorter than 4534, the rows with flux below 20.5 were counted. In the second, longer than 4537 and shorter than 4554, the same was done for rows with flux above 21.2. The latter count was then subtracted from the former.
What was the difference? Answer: 12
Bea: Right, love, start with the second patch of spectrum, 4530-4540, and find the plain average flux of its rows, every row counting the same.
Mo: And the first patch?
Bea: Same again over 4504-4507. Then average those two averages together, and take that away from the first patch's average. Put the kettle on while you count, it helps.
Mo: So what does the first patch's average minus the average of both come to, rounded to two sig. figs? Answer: 1.2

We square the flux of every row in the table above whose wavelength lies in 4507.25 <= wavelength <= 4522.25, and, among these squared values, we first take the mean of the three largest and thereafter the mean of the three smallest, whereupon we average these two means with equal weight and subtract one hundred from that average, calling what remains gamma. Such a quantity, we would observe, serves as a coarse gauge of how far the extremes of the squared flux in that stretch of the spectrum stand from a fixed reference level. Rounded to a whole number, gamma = 401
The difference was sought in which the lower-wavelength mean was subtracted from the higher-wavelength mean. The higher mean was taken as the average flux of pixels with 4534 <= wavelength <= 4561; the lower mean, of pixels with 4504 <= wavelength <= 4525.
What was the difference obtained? -2.8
